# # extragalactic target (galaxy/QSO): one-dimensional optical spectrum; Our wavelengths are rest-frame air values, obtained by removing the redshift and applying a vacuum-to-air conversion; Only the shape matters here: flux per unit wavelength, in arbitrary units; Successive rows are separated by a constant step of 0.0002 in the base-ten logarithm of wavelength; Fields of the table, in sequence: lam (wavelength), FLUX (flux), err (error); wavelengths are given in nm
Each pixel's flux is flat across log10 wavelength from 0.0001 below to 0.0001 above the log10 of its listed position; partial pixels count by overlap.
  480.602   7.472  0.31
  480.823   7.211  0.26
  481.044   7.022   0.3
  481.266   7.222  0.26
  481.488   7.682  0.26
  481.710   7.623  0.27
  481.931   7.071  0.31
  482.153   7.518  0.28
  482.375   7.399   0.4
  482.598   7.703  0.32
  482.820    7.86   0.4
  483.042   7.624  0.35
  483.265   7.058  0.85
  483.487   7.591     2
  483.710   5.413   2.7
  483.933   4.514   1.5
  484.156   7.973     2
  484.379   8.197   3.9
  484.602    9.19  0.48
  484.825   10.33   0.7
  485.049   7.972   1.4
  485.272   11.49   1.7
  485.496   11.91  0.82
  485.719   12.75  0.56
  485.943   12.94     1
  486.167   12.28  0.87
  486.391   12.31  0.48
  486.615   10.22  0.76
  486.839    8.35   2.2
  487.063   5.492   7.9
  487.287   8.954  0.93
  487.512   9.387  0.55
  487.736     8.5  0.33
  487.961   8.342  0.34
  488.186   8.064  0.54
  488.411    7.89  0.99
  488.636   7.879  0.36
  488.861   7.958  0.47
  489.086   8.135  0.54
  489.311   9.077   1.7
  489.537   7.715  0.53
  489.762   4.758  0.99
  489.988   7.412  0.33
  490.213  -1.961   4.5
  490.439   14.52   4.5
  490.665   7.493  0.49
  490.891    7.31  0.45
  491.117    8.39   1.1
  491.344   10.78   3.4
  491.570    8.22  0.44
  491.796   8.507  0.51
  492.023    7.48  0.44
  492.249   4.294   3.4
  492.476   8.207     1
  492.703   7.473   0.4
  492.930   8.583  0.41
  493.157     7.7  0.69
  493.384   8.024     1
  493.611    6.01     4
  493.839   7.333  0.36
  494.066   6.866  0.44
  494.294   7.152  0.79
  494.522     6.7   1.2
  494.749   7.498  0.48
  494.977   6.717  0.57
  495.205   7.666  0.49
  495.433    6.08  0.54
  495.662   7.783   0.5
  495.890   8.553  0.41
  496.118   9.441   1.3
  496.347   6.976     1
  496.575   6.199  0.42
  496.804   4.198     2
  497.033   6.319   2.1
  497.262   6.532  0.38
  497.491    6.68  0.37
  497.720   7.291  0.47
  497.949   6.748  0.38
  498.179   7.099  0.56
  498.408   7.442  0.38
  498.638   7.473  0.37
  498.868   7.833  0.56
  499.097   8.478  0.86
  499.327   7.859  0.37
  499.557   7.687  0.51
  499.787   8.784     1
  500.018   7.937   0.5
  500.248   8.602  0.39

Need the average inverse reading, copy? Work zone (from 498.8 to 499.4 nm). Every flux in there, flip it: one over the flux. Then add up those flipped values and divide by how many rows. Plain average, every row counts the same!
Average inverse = 0.124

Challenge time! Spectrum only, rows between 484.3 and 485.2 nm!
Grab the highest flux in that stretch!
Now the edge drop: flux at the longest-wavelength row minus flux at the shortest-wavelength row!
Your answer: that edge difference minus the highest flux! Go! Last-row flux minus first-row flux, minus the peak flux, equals -10.6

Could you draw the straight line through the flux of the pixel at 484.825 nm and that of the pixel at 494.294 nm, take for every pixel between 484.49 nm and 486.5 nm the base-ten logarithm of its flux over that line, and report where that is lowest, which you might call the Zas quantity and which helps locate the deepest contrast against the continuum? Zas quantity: 485.049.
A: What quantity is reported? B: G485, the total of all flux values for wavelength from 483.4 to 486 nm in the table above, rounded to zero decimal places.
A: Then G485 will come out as 110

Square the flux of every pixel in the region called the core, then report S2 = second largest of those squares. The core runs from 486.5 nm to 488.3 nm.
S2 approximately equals 88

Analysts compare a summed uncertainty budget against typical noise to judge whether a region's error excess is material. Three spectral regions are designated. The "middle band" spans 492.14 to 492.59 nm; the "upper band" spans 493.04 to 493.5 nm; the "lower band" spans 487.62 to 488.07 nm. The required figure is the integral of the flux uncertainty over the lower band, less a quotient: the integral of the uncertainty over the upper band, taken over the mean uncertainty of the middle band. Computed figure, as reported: 0.0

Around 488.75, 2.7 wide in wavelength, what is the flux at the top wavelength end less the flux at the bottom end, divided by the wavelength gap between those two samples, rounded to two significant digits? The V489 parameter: -0.80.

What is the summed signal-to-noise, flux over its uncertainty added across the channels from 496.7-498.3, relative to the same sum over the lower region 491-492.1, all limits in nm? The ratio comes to 1.37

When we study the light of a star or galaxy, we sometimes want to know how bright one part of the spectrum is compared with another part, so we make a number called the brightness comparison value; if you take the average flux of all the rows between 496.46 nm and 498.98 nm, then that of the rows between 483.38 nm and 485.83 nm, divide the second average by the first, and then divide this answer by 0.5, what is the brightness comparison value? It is 2.64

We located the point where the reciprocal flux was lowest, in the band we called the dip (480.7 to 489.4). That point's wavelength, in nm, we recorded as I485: 485.943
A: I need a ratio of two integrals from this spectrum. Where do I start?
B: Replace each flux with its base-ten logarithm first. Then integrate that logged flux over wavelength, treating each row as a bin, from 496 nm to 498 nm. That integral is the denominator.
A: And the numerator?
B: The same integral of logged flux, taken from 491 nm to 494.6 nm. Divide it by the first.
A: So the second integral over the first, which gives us 1.9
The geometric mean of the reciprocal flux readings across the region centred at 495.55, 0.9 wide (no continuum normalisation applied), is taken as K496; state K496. 0.134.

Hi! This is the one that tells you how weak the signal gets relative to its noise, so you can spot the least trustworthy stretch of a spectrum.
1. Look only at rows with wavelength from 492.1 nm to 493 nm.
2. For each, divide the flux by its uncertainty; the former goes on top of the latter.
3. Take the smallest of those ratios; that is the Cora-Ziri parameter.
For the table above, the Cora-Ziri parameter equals 1.3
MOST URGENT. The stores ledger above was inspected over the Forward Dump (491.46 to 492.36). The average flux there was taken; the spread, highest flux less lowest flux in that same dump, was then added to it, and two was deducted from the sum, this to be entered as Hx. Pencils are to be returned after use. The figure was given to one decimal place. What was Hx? 9.3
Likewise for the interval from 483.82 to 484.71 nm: 10.1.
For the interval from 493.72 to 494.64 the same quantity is 5.6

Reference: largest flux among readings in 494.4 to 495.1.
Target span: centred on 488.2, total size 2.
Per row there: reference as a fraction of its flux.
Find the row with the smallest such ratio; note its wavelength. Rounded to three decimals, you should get 487.512 nm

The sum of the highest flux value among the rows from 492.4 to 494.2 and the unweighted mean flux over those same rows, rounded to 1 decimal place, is 16.1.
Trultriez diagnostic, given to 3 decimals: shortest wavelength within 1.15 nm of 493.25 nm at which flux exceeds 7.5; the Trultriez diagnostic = 492.476 nm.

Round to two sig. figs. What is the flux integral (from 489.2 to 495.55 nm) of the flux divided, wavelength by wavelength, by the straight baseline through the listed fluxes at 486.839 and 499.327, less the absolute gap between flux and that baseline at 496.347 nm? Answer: 4.7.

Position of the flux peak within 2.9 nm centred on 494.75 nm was 496.118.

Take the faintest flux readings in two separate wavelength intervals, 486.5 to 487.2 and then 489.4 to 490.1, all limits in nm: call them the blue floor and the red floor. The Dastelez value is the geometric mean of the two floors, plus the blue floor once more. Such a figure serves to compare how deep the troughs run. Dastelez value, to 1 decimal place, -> 10.6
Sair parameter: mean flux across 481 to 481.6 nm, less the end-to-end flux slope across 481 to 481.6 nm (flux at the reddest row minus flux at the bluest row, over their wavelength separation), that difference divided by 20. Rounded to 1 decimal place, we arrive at 0.3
